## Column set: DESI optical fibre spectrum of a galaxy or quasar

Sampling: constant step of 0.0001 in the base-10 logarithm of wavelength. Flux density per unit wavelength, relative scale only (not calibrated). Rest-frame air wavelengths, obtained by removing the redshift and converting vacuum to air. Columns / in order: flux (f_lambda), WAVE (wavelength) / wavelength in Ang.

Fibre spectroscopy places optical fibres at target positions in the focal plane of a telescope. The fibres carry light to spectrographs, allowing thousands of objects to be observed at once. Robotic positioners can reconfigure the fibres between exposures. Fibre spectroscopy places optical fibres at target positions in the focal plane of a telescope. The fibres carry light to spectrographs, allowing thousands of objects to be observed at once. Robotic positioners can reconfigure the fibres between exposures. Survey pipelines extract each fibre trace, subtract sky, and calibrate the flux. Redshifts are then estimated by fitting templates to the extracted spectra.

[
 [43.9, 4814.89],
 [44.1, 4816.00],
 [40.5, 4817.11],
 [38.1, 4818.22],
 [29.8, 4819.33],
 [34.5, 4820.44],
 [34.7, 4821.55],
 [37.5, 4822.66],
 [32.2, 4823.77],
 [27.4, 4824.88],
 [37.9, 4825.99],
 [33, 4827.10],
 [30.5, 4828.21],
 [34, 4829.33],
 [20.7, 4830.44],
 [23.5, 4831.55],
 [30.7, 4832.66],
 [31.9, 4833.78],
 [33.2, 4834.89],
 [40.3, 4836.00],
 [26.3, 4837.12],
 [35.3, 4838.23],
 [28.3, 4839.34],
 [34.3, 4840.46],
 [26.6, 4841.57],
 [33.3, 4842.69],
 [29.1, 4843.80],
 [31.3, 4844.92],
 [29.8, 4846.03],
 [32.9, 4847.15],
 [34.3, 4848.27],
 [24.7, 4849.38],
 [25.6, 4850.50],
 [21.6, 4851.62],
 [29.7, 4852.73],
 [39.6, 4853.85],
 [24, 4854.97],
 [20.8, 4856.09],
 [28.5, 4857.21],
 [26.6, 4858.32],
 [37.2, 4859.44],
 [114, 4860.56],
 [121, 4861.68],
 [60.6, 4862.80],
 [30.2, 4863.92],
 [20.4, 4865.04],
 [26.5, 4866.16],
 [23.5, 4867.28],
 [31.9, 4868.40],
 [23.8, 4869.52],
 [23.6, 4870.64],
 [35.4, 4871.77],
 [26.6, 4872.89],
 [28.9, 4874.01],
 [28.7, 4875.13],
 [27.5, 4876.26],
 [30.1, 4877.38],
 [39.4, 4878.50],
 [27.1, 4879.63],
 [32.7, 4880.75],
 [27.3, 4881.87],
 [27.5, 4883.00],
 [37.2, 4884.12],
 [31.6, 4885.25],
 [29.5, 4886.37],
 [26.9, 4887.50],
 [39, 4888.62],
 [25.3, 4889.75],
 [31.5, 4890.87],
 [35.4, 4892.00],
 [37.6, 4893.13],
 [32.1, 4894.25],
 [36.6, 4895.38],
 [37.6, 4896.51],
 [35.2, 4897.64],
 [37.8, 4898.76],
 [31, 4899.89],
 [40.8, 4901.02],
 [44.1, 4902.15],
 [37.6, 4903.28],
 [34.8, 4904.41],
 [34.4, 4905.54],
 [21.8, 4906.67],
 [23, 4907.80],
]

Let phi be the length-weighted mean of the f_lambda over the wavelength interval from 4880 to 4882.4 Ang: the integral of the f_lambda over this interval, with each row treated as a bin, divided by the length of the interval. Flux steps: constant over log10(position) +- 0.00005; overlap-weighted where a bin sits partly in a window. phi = 29.9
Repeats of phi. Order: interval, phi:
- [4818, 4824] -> 34.4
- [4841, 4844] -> 29.8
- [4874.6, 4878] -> 28.9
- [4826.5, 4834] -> 29.1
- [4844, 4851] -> 29.8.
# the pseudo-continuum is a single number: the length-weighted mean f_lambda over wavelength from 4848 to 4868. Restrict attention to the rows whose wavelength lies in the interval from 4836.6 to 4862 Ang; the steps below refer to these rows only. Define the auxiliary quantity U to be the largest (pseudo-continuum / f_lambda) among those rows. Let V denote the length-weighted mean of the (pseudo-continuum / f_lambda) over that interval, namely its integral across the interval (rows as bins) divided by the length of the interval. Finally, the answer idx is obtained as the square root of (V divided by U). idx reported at 0.83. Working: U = 1.89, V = 1.29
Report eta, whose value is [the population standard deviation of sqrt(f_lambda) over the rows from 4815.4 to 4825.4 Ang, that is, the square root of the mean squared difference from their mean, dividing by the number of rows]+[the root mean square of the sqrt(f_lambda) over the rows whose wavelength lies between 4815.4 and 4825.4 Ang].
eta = 6.37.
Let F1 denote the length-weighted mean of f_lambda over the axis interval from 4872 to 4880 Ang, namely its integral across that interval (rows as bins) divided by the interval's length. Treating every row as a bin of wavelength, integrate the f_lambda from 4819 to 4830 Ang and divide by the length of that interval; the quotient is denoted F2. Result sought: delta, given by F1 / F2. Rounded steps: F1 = 30.1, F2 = 33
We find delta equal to 0.91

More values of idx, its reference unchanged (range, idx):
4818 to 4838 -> 0.82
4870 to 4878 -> 0.91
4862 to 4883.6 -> 0.84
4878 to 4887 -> 0.94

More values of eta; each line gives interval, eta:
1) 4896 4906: 6.38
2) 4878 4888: 5.95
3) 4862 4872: 6.46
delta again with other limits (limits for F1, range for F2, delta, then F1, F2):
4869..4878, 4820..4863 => 0.79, 28.2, 36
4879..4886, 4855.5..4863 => 0.53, 30.6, 58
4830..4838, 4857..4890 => 0.82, 29.9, 36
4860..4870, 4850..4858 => 1.86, 50.4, 27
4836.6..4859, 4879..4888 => 0.97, 29.2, 30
